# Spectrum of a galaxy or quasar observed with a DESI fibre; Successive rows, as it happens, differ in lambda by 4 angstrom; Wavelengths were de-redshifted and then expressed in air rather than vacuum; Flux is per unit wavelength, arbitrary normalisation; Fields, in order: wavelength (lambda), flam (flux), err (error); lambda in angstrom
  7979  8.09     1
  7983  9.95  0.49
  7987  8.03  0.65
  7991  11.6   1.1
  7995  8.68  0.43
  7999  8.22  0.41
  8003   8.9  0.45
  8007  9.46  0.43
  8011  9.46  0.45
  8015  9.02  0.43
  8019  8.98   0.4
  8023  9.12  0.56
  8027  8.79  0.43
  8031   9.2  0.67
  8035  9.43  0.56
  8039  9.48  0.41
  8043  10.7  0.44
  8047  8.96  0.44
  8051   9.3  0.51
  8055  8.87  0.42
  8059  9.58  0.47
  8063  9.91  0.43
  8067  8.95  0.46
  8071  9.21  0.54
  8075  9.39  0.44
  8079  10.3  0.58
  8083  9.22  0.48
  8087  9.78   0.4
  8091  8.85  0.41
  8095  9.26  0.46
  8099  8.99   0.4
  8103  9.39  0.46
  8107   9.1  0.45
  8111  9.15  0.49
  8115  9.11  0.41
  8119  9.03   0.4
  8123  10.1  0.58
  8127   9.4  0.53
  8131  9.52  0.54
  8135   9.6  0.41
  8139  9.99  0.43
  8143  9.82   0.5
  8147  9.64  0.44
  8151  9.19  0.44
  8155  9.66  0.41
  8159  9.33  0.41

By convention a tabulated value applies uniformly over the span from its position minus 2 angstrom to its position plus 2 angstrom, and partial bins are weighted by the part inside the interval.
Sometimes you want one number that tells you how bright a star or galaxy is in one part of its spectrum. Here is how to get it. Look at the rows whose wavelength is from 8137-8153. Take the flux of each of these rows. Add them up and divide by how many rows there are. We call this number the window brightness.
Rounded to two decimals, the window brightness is 9.66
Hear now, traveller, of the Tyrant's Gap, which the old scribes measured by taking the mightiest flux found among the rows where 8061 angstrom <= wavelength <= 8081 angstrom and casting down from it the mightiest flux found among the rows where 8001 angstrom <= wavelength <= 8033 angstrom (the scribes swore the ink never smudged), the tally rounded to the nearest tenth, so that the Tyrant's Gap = 0.8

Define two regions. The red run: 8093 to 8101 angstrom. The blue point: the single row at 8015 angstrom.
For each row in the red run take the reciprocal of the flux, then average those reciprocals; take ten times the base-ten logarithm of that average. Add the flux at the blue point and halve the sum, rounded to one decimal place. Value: -0.3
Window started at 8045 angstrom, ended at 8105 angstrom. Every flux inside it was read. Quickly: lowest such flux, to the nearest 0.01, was 8.85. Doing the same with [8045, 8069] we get 8.87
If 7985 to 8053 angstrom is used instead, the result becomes 8.03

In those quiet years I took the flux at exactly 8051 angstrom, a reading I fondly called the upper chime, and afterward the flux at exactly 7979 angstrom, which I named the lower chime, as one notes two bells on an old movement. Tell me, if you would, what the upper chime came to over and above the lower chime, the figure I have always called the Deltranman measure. 1.2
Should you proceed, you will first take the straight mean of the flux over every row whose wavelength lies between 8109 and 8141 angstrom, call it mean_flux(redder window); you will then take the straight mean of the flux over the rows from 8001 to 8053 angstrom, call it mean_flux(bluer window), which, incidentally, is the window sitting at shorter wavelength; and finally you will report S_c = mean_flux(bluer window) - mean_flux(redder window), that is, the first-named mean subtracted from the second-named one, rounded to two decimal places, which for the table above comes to -0.20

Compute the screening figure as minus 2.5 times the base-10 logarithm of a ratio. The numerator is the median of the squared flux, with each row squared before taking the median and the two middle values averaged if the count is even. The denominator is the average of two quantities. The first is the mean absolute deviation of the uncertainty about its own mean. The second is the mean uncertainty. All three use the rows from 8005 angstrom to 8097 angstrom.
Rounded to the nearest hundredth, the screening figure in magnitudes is -6.29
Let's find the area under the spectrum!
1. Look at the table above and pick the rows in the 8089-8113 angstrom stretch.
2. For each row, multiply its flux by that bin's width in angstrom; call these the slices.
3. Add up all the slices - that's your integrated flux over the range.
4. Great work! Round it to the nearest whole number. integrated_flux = 219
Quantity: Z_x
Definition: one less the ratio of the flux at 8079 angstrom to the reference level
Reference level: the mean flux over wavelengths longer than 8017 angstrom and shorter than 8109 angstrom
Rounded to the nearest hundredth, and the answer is -0.10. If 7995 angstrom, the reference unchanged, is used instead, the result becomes 0.07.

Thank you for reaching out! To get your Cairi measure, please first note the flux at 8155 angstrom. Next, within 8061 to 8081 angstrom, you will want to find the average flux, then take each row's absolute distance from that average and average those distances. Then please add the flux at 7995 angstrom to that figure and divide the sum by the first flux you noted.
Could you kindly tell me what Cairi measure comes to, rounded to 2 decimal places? 0.94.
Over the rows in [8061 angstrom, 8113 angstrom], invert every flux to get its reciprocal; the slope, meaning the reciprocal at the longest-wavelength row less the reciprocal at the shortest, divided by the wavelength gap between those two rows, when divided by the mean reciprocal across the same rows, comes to 0.002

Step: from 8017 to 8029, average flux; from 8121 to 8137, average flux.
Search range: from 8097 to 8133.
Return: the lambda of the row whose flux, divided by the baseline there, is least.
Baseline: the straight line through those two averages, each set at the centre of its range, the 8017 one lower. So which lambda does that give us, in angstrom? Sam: 8119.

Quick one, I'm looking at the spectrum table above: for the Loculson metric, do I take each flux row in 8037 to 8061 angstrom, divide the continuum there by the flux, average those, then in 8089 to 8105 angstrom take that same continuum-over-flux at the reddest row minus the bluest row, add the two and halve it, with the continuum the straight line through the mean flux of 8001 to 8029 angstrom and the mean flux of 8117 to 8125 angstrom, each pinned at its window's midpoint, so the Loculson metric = 0.462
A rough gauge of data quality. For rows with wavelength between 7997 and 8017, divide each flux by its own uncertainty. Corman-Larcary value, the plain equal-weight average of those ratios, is 20.8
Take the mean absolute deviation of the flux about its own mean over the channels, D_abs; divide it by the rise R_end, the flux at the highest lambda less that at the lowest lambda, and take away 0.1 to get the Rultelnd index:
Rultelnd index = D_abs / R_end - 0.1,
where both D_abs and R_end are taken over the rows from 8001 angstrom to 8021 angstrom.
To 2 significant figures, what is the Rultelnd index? 2.9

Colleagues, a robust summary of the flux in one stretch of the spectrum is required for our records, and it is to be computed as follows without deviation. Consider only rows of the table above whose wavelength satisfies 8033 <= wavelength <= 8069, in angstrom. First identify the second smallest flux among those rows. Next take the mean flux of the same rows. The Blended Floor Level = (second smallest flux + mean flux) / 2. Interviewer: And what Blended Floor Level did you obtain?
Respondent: 9.21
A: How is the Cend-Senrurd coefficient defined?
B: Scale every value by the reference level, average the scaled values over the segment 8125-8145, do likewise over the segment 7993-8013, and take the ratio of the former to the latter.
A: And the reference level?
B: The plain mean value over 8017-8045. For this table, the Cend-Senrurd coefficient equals 1.08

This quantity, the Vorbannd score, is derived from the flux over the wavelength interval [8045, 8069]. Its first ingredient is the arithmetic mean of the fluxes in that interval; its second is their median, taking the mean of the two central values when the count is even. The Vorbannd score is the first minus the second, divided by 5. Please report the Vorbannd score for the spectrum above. 0.026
